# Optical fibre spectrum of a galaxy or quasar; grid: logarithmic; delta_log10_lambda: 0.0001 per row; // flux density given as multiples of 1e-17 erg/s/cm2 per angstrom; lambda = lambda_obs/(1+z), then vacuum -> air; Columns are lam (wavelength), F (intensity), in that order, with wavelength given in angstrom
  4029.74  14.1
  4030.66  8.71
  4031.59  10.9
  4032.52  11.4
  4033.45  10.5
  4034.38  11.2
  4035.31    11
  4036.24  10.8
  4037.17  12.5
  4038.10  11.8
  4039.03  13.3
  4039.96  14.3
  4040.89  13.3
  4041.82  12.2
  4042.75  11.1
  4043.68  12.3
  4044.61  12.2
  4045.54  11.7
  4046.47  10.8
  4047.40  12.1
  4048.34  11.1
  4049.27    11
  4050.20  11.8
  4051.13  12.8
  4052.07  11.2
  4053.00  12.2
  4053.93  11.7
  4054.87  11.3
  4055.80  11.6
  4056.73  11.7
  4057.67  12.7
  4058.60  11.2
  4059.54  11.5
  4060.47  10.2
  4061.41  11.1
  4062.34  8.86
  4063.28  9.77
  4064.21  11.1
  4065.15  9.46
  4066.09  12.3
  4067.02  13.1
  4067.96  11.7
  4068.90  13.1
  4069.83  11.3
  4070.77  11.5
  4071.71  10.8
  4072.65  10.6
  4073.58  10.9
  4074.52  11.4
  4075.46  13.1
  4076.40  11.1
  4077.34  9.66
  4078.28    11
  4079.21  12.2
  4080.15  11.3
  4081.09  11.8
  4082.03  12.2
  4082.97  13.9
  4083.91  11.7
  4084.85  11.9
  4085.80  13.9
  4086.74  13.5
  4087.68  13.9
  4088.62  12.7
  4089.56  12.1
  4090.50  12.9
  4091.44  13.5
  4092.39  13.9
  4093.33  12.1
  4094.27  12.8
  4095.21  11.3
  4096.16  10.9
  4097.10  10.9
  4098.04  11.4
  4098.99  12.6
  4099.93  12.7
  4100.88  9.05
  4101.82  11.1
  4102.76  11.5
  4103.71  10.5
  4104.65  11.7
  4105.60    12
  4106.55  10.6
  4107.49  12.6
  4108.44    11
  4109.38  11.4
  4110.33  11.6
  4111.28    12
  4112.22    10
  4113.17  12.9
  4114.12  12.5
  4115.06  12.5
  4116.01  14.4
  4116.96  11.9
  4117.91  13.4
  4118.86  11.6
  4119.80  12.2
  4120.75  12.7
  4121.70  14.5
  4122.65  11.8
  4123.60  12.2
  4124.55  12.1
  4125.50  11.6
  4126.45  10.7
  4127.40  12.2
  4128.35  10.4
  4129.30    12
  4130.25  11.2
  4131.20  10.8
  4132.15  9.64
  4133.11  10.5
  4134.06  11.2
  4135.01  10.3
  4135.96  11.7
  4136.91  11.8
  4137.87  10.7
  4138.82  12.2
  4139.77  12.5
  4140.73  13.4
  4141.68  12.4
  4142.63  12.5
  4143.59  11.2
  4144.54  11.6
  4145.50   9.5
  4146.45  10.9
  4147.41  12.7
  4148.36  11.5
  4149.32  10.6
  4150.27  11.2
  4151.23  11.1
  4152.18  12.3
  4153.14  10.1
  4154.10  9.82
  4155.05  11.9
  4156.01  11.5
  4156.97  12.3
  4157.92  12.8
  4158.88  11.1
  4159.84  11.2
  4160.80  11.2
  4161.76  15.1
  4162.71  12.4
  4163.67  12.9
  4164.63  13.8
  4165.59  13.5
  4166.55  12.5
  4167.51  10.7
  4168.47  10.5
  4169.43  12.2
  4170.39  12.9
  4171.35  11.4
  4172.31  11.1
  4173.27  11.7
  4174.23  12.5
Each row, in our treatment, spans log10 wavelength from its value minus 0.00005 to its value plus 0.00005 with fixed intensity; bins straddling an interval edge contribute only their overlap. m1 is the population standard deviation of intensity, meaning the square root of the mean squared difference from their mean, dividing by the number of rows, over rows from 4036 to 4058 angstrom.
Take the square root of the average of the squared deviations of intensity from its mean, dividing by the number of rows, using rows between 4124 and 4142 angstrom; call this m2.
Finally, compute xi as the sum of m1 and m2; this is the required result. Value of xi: 1.77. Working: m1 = 0.85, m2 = 0.92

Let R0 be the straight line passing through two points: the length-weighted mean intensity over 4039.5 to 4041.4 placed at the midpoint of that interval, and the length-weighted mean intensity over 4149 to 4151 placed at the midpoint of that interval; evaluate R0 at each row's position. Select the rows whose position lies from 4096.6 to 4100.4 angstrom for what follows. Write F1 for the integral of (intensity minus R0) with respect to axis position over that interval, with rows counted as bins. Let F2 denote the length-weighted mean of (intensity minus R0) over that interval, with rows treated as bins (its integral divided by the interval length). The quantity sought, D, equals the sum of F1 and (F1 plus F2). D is -3.3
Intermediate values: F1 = -1.5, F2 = -0.4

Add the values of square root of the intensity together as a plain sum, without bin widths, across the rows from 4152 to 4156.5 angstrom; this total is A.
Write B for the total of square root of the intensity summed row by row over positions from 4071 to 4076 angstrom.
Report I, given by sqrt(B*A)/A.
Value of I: 1.01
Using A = 16.7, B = 16.8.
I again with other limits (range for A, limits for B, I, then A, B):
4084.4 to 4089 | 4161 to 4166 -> 1.01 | 18.1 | 18.4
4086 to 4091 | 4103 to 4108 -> 0.97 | 18.0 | 16.9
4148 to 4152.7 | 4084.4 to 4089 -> 1.04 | 16.8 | 18.1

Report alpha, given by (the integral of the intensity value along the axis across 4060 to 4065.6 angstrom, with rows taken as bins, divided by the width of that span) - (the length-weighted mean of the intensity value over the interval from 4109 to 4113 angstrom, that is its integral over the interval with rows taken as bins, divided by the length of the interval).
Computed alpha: -1.27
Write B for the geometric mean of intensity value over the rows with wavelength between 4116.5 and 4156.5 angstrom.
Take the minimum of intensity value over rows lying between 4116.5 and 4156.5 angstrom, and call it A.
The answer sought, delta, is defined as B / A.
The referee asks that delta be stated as 1.21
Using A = 9.5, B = 11.5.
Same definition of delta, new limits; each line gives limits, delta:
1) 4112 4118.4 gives 1.24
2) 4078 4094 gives 1.14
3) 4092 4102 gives 1.29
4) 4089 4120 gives 1.31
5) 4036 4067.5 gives 1.31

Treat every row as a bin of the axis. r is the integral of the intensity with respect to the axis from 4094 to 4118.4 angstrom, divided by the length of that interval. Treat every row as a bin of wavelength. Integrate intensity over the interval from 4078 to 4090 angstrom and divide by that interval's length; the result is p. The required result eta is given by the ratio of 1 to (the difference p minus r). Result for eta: 1.3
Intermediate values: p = 12.5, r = 11.7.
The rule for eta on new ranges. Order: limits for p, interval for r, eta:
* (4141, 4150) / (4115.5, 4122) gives -0.7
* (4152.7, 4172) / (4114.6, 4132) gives -11.4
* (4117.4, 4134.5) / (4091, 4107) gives 26.9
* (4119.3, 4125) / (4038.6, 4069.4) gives 1.1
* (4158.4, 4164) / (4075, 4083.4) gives 2.0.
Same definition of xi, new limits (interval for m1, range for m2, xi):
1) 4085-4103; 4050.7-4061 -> 1.96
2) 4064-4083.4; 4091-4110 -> 2.19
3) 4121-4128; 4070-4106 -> 2.23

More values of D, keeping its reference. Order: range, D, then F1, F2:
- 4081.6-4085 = -1.5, -0.6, -0.2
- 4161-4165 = 24.8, 11.0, 2.8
